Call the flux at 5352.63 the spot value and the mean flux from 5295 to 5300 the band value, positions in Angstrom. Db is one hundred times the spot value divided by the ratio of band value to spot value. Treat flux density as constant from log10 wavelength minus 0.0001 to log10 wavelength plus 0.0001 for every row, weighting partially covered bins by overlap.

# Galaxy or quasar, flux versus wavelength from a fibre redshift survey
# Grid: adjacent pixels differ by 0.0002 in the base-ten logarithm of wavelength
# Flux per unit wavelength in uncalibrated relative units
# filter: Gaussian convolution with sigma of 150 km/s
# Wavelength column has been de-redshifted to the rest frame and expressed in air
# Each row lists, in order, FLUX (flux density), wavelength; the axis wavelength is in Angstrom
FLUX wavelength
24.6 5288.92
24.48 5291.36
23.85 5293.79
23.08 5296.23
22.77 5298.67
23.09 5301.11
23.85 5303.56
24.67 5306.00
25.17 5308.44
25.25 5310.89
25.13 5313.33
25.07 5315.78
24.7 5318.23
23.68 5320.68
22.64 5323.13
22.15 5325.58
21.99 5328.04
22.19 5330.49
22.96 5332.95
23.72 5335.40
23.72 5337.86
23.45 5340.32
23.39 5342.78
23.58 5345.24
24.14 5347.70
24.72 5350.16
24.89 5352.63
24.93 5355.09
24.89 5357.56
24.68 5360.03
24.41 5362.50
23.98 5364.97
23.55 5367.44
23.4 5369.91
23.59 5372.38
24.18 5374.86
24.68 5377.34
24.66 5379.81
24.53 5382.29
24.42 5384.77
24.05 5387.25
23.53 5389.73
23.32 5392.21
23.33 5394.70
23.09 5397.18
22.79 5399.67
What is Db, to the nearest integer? 2702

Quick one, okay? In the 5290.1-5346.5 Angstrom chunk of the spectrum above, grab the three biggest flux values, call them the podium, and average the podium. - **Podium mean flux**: 25.2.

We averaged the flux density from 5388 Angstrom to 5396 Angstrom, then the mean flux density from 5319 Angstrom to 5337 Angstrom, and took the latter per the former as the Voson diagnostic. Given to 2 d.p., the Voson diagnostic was 0.97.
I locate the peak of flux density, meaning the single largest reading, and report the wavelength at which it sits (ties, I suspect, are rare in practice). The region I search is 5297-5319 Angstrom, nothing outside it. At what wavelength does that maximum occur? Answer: 5310.89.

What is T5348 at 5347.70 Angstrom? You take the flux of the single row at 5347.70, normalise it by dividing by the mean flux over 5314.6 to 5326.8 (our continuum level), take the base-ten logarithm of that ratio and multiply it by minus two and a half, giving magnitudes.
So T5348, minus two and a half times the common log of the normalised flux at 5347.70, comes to -0.022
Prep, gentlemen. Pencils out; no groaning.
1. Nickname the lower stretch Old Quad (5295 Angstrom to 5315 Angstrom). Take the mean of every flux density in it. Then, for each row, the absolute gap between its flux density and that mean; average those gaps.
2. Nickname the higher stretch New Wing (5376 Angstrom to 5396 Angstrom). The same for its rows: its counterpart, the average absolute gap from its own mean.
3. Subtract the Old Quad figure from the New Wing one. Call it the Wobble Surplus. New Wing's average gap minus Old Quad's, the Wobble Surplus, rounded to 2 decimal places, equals -0.42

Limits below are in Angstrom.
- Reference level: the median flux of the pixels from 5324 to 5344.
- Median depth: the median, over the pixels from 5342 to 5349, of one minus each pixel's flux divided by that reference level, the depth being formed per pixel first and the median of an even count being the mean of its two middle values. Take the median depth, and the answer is -0.017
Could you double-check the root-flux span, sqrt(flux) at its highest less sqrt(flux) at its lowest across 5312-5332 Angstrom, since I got 0.32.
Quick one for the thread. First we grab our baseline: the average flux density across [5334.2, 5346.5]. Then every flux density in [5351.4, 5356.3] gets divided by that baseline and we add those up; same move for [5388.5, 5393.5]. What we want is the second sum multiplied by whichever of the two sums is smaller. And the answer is 3.95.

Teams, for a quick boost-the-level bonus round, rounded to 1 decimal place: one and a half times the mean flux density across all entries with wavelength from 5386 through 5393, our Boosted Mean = 35.5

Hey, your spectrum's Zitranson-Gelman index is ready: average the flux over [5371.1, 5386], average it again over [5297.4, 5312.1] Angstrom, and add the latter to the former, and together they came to 48.5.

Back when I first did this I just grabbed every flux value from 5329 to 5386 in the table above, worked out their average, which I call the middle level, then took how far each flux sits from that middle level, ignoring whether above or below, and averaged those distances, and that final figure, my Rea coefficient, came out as 0.59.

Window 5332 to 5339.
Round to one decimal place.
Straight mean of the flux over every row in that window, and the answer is 23.5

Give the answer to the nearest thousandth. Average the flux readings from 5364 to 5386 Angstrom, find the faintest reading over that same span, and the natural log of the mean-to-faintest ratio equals 0.030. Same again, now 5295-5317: 0.062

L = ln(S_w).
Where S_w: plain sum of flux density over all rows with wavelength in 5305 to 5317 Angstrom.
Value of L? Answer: 4.8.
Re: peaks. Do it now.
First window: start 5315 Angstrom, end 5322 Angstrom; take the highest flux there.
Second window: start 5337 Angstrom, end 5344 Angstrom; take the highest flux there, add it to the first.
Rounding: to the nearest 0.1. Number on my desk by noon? 48.8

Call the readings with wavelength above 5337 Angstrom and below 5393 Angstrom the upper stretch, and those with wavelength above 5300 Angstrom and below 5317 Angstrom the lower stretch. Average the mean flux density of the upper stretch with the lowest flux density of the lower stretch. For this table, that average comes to 23.6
